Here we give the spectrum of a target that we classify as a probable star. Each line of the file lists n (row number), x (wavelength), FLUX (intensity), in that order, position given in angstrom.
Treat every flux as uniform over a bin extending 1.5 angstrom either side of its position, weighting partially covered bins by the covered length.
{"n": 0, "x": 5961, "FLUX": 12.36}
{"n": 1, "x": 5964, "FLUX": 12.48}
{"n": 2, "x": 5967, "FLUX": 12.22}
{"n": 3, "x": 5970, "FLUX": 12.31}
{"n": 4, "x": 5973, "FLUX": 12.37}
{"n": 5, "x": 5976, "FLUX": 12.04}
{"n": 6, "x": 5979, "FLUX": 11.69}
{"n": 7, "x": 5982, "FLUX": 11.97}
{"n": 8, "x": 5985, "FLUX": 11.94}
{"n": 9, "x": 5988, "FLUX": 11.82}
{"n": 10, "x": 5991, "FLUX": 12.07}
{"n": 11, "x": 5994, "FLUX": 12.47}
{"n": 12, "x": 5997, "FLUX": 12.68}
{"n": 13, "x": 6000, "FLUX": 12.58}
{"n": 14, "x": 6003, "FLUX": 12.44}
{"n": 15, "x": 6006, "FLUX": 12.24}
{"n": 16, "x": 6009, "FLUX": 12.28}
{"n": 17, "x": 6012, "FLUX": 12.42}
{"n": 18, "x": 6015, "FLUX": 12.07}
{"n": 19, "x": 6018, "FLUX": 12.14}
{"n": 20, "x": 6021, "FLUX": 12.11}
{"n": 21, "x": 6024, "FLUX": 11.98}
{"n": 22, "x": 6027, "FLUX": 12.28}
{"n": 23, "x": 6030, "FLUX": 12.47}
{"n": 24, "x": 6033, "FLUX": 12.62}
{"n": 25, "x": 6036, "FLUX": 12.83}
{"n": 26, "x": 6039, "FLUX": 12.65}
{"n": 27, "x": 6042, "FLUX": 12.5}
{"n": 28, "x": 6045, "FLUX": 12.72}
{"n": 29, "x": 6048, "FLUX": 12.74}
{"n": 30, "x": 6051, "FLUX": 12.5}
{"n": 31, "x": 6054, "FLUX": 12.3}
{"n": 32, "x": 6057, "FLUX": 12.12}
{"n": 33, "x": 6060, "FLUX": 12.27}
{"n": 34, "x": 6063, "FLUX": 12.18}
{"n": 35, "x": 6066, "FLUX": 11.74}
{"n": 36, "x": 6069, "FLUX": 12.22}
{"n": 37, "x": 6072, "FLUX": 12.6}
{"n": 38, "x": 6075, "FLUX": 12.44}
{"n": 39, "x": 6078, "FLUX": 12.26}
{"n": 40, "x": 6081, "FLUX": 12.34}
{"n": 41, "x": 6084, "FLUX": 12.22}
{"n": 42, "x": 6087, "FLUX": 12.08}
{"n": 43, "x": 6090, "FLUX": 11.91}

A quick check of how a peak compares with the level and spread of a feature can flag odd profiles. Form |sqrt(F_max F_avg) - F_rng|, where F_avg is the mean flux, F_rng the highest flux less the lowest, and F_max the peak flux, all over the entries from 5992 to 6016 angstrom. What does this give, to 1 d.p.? 11.9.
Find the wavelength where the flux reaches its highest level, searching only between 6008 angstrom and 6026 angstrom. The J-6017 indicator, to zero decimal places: 6012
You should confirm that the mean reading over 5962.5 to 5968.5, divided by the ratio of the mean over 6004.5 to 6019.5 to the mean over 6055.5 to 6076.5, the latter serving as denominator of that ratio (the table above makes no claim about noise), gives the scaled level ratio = 12.3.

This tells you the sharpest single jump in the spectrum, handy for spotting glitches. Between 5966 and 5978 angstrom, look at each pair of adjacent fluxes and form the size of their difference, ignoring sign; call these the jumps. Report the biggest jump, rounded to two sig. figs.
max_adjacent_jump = 0.33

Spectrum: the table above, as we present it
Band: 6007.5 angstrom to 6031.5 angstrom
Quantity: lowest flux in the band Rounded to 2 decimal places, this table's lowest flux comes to 11.98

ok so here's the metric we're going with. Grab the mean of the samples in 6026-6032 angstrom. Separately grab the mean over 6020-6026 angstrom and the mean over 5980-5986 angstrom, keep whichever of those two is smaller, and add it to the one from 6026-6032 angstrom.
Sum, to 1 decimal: 24.3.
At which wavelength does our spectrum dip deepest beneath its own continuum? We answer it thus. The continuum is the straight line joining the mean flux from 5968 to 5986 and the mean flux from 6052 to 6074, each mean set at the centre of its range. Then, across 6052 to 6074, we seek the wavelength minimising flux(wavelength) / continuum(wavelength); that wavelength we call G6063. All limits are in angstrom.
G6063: 6066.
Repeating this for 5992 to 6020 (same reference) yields 6015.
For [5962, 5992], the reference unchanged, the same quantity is 5979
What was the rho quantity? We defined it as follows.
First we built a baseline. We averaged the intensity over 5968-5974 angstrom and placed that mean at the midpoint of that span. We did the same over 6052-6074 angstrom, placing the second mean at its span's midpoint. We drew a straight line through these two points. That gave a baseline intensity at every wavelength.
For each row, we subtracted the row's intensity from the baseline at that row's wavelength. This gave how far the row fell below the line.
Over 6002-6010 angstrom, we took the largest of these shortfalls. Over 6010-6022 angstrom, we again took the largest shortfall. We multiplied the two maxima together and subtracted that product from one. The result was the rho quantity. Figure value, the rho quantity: 0.99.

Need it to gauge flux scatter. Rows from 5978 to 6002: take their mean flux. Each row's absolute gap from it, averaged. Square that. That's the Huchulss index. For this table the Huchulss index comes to 0.10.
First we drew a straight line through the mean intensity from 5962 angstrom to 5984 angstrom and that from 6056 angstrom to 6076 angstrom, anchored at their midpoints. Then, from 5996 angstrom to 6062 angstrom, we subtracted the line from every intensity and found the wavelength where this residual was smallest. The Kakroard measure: 6024 angstrom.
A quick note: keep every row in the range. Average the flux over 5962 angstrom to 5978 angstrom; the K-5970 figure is 12.3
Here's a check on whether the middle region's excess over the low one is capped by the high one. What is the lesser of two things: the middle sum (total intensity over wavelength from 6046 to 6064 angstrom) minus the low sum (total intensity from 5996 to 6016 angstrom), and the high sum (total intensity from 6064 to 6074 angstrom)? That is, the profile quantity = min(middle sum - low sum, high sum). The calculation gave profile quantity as -13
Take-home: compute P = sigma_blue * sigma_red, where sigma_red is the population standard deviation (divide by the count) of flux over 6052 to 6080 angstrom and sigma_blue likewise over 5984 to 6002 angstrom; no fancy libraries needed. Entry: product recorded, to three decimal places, 0.073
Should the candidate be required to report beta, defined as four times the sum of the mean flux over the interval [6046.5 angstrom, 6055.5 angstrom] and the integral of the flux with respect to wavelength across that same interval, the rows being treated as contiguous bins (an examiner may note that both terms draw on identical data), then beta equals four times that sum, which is 501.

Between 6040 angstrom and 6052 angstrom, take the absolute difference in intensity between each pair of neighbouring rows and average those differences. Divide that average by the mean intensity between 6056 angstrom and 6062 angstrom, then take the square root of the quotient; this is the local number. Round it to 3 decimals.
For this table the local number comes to 0.115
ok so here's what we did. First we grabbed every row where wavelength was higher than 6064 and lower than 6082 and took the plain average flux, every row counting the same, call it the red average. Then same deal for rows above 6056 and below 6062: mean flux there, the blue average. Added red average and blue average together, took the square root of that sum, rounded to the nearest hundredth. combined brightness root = 4.95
